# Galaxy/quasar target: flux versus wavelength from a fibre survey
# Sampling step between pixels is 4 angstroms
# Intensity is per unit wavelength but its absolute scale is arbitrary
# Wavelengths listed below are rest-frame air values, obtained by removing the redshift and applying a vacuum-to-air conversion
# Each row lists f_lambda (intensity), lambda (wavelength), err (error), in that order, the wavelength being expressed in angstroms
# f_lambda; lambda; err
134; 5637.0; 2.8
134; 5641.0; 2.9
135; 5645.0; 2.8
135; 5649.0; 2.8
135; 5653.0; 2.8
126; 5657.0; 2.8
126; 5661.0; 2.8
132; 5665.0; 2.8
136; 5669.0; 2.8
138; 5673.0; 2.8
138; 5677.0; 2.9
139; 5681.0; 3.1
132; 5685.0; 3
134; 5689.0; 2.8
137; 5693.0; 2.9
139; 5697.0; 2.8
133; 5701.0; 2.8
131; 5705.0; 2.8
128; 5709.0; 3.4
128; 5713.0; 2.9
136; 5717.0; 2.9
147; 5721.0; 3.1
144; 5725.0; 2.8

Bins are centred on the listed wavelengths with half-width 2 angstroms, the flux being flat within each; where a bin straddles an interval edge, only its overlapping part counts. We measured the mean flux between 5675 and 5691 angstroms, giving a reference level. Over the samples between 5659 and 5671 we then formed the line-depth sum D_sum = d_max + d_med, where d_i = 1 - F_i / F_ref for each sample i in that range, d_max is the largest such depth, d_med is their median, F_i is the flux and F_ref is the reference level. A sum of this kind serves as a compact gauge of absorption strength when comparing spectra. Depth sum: 0.099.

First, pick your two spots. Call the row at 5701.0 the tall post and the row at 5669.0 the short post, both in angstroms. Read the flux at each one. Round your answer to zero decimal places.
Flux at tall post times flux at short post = 18088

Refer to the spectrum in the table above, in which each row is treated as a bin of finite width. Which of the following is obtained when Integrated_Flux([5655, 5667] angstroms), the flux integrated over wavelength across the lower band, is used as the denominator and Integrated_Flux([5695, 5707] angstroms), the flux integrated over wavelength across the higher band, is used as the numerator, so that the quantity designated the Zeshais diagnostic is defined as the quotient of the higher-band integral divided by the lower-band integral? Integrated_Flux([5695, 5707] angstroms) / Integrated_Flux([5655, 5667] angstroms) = 1.05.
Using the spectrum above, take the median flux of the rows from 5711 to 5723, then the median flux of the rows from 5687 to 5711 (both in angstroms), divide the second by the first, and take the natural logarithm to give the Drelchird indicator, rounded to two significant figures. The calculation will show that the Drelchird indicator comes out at -0.019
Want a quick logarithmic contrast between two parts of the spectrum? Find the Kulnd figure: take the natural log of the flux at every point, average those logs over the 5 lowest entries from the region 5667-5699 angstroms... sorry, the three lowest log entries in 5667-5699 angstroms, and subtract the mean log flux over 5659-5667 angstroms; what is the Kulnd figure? 0.04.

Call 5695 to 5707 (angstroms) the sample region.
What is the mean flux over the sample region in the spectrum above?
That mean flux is 134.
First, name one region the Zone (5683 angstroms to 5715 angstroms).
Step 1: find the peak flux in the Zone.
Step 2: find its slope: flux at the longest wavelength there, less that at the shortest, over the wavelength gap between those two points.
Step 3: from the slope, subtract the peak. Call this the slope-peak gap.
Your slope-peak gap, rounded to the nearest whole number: -139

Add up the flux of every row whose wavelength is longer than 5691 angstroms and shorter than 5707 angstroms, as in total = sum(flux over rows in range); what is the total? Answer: 540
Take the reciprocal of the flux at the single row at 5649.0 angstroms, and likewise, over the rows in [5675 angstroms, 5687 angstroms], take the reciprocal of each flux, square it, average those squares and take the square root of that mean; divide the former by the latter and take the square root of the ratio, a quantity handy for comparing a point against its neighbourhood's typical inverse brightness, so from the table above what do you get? 1.00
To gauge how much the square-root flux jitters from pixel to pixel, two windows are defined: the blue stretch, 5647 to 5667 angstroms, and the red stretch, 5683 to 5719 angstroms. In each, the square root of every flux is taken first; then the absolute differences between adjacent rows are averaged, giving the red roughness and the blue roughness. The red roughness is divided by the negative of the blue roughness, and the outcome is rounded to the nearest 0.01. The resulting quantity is -0.85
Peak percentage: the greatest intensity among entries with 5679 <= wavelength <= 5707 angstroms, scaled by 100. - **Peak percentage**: 13900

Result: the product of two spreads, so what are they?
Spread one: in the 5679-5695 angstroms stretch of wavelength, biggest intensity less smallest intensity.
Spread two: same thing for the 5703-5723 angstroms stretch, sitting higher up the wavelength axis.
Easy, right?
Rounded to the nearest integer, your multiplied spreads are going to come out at 133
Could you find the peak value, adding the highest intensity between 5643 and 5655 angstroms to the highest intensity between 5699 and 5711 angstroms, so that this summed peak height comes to 268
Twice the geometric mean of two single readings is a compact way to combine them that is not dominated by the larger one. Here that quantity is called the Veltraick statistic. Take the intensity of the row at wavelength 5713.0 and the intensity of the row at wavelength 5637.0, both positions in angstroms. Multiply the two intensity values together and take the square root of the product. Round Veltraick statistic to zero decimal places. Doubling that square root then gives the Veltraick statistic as 262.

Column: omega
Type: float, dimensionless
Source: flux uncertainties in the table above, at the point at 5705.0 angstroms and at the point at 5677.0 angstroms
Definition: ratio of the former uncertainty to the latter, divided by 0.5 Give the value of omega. 1.93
